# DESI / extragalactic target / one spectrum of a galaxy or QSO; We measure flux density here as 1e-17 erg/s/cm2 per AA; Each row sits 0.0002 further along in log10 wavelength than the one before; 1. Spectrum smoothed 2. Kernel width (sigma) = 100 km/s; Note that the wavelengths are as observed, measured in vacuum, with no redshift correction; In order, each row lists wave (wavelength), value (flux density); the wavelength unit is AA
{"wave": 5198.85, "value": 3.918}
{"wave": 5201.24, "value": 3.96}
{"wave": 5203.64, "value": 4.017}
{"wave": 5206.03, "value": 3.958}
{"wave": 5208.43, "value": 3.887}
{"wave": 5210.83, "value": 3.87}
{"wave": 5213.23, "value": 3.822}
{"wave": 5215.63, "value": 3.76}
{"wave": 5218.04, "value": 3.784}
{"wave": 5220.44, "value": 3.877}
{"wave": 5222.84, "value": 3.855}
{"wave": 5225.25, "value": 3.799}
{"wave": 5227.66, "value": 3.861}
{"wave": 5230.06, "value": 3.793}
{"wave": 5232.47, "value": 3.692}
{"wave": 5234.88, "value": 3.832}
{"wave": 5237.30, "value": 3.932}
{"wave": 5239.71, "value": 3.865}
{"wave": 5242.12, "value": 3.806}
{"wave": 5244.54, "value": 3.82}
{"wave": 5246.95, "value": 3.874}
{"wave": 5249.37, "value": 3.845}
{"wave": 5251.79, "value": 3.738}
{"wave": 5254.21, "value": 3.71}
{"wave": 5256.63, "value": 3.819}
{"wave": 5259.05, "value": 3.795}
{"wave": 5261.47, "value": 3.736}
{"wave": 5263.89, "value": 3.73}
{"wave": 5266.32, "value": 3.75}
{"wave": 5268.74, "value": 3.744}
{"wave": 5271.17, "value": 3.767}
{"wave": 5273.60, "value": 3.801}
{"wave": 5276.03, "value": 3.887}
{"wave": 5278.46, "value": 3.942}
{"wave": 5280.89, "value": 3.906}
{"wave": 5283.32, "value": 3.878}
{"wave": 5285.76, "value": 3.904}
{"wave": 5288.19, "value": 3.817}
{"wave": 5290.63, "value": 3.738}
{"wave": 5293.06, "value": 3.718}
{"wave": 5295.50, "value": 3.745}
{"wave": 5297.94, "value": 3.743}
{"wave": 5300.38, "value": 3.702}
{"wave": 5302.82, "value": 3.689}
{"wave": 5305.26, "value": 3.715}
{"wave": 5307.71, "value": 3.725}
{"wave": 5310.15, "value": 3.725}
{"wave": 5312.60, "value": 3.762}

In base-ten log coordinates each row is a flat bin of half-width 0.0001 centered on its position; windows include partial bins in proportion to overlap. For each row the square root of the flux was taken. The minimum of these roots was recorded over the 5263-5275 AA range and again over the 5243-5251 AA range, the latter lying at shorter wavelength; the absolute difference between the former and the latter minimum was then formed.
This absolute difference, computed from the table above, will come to 0.0232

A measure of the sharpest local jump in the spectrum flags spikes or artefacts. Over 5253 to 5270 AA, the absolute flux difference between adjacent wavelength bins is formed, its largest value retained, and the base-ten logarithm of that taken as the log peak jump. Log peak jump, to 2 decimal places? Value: -0.96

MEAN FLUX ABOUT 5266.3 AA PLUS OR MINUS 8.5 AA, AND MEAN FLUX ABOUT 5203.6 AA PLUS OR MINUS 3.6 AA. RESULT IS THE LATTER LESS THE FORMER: 0.22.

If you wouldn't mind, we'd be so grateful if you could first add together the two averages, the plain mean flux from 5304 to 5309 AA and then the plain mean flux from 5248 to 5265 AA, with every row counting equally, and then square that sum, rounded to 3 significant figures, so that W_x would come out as 56.1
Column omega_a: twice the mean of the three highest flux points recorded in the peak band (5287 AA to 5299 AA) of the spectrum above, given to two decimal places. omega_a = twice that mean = 7.54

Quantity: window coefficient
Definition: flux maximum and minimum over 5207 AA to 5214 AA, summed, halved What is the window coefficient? 3.85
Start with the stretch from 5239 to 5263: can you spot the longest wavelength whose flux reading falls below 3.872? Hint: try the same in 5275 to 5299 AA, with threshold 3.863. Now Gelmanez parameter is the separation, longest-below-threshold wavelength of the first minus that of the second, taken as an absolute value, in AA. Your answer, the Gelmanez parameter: 36.5 AA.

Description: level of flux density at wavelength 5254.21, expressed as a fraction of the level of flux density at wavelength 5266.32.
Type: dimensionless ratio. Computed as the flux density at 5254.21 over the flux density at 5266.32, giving 0.989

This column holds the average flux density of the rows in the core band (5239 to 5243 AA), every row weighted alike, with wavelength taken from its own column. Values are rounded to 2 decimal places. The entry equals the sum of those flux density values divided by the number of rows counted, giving 3.84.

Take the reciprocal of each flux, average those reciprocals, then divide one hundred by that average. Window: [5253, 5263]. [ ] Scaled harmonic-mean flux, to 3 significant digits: 376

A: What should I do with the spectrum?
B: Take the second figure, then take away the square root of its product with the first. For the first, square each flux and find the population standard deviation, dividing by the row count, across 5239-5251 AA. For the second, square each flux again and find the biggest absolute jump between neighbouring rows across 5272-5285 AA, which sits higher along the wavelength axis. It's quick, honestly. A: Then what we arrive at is 0.30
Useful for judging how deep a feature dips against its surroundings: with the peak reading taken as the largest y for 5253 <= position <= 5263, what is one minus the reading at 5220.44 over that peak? -0.015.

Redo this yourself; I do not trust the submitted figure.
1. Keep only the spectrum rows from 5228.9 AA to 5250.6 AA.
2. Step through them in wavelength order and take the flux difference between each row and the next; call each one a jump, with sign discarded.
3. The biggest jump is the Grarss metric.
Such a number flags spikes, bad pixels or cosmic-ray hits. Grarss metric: 0.14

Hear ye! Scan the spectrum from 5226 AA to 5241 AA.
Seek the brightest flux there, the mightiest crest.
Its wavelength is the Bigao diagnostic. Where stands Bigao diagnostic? 5237.30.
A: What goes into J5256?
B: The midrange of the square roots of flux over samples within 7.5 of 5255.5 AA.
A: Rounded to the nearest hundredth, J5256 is 1.94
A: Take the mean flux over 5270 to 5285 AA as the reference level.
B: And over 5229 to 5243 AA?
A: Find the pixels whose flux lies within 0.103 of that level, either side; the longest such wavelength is 5242.12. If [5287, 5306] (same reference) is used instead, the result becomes 5288.19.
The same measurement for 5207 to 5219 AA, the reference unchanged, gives 5218.04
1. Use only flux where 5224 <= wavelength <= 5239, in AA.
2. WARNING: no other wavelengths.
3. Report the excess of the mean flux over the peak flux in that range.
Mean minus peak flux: -0.114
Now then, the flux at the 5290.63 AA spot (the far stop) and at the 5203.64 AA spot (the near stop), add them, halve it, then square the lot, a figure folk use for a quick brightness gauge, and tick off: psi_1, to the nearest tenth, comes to 15.0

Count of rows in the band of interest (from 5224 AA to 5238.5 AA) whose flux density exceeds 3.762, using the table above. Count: 5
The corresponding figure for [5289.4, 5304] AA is 0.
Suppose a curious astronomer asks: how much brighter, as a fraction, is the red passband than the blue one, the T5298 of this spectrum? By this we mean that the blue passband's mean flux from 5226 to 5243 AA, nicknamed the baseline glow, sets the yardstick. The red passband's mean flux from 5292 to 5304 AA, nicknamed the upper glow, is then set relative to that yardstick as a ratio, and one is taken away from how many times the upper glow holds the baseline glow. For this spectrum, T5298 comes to -0.028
